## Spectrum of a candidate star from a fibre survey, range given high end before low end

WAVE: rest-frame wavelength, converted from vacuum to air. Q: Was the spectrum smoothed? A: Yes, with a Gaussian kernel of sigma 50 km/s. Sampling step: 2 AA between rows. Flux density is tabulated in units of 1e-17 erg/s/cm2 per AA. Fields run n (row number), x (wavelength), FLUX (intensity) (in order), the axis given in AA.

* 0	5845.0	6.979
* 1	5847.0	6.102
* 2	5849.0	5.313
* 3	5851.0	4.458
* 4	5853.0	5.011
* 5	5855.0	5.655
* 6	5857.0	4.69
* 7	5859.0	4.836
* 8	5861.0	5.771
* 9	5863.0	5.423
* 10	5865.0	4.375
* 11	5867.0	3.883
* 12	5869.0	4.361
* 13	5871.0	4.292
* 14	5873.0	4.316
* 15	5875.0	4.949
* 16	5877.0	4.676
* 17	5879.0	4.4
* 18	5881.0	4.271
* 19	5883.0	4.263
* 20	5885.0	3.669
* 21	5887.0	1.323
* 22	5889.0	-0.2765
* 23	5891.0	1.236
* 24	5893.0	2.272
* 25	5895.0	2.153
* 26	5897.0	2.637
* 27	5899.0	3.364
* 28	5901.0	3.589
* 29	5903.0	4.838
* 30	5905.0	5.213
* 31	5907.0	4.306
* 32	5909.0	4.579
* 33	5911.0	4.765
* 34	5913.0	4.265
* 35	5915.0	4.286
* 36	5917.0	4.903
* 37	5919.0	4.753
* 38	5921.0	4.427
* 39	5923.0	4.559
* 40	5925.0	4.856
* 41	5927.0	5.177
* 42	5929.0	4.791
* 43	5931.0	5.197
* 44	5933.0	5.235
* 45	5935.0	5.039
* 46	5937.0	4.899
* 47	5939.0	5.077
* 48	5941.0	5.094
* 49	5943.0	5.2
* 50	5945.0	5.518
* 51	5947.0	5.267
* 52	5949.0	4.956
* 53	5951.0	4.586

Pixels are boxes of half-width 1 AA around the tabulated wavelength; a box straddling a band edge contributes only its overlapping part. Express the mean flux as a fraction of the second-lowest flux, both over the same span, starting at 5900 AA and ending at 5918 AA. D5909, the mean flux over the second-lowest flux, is 1.1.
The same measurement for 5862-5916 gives 3.0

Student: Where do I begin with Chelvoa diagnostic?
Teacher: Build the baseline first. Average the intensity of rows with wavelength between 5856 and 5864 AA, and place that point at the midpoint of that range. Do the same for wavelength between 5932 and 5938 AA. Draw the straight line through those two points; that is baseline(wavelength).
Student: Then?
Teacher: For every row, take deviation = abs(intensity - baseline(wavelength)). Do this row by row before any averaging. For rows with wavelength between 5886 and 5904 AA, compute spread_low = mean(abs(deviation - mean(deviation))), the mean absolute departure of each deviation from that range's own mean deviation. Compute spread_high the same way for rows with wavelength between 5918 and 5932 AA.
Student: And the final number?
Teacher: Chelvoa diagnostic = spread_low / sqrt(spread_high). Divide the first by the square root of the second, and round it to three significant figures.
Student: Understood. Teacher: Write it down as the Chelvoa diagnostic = 2.86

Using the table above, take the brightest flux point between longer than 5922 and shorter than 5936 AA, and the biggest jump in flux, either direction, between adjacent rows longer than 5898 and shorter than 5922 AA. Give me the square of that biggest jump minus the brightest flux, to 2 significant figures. -3.7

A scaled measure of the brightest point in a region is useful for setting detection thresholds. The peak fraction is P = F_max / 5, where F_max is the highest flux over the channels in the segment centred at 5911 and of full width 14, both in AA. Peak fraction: 1.04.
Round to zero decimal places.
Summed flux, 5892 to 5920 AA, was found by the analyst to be 56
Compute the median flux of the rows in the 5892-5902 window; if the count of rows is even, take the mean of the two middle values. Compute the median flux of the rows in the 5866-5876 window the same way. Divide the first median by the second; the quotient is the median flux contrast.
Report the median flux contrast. 0.61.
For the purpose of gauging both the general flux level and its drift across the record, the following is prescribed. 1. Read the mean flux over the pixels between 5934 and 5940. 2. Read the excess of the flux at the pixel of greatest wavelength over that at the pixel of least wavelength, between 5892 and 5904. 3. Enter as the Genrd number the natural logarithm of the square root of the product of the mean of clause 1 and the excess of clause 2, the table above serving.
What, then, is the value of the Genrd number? 1.3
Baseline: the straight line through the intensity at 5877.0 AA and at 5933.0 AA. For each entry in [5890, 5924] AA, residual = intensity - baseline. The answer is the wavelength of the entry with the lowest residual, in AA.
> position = 5891.0 AA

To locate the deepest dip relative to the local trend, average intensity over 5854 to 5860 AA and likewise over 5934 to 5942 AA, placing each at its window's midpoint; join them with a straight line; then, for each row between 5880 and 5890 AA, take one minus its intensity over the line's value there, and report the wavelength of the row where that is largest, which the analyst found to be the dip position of 5889.0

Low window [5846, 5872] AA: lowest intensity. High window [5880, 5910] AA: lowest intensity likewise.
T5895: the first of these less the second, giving 4.2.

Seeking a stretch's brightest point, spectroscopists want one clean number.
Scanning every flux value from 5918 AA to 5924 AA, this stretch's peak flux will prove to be 4.753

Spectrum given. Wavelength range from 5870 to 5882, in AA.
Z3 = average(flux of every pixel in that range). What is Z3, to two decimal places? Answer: 4.48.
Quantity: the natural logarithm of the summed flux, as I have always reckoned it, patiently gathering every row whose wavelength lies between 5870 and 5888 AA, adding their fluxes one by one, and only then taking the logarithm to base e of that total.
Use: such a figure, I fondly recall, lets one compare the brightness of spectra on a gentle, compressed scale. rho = 3.6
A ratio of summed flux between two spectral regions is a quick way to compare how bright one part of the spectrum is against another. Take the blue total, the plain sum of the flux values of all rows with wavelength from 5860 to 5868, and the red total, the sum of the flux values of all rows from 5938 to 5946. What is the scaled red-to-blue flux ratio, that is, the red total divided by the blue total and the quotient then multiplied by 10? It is 10.7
